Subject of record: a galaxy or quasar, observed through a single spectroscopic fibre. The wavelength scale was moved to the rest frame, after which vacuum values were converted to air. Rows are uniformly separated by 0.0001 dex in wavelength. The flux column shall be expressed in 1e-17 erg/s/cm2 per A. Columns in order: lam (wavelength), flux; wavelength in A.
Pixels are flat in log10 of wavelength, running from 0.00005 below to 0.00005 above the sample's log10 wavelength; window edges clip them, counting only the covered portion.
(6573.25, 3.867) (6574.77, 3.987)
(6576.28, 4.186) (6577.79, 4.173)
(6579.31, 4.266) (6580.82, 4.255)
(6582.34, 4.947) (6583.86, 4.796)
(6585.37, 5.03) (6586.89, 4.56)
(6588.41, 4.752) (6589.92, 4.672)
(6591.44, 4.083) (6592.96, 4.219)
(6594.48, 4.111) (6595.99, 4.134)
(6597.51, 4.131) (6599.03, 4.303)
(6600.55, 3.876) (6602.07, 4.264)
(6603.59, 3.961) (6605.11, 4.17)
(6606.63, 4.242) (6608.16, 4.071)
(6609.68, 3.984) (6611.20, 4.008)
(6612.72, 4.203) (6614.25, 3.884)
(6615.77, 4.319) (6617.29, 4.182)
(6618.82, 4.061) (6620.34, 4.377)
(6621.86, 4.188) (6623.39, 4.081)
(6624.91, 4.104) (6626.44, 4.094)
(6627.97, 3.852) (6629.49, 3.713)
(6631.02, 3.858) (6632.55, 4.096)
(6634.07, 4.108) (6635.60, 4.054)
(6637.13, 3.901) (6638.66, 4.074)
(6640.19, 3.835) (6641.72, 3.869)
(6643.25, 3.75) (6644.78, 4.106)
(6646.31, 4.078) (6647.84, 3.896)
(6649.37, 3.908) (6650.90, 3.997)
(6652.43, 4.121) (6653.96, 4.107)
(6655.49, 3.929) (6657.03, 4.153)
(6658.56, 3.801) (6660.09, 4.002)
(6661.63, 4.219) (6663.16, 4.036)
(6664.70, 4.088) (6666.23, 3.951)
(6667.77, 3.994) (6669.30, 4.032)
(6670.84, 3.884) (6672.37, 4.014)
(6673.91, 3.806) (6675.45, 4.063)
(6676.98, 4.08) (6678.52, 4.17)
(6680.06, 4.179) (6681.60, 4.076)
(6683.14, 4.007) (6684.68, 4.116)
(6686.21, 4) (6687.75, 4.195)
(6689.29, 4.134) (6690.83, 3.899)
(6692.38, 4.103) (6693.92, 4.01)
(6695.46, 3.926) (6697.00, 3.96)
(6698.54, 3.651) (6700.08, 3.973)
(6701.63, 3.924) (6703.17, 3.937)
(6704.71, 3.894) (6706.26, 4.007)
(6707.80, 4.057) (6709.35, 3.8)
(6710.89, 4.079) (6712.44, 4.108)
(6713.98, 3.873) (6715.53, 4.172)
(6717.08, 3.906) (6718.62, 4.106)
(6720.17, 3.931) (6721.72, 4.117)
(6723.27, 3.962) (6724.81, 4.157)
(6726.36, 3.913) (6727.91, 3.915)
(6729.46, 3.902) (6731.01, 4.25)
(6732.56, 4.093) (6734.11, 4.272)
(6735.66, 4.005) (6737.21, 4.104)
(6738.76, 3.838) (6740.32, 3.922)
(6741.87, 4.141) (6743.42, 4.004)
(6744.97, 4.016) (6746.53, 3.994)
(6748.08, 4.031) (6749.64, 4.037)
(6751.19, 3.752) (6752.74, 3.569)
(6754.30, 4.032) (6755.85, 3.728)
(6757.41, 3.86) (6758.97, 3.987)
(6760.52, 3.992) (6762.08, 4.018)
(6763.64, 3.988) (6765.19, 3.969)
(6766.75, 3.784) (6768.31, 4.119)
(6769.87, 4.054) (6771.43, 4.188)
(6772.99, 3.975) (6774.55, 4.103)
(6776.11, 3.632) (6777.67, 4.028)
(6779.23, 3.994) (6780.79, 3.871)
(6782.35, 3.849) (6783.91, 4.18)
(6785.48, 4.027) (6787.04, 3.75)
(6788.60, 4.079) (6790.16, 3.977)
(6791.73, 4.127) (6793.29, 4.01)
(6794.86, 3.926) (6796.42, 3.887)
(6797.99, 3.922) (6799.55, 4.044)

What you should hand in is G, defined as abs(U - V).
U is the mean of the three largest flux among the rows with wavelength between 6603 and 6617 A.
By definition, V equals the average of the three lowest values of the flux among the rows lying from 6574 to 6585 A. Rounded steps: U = 4.25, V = 4.12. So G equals 0.14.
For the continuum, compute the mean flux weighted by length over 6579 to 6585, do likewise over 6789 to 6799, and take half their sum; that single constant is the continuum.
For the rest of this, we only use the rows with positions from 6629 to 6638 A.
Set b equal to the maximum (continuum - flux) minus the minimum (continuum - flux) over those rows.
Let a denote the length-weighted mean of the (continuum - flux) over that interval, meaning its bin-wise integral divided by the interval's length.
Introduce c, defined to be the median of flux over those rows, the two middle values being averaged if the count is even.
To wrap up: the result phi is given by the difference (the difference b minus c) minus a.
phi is -3.92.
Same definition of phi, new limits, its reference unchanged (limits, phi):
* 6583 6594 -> -3.45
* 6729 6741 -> -3.86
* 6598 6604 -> -3.88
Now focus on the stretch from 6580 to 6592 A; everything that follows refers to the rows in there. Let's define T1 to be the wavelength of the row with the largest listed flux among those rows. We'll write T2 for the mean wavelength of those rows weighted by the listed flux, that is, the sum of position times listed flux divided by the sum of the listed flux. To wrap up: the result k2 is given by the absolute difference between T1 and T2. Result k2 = 0.7 A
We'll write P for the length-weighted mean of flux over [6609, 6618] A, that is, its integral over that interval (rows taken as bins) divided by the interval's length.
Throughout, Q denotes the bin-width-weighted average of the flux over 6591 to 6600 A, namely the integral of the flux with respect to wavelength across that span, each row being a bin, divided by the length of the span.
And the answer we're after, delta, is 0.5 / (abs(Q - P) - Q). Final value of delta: -0.122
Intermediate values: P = 4.10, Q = 4.16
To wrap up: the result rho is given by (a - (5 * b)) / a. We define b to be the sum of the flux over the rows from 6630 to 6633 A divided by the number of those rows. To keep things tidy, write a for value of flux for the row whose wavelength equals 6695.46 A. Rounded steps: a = 3.926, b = 3.98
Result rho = -4.1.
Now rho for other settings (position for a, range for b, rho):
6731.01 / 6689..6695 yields -3.7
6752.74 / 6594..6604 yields -4.8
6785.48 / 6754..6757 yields -3.8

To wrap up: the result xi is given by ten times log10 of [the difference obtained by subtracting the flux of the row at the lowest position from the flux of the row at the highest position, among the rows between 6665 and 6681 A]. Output -6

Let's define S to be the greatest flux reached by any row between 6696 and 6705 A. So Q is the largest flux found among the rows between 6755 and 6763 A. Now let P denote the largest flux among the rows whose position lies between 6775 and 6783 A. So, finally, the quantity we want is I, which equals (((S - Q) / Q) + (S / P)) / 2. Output 0.488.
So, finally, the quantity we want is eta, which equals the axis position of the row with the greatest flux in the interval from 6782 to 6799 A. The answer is 6783.91 A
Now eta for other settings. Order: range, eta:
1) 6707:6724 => 6715.53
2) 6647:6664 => 6661.63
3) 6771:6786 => 6771.43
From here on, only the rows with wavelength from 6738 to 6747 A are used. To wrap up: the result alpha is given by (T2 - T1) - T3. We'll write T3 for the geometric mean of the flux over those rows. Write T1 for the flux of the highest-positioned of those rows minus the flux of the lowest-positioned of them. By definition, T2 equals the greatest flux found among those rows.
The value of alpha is 0.0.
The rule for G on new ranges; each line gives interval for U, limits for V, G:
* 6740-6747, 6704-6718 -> 0.20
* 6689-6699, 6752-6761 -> 0.36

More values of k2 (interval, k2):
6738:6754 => 3.8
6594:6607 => 1.5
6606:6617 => 4.6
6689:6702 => 6.1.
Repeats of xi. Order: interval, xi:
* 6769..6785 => -9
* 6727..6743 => -6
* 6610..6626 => -10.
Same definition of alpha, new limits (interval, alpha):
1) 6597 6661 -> 0.5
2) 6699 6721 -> 0.2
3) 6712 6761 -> 0.4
